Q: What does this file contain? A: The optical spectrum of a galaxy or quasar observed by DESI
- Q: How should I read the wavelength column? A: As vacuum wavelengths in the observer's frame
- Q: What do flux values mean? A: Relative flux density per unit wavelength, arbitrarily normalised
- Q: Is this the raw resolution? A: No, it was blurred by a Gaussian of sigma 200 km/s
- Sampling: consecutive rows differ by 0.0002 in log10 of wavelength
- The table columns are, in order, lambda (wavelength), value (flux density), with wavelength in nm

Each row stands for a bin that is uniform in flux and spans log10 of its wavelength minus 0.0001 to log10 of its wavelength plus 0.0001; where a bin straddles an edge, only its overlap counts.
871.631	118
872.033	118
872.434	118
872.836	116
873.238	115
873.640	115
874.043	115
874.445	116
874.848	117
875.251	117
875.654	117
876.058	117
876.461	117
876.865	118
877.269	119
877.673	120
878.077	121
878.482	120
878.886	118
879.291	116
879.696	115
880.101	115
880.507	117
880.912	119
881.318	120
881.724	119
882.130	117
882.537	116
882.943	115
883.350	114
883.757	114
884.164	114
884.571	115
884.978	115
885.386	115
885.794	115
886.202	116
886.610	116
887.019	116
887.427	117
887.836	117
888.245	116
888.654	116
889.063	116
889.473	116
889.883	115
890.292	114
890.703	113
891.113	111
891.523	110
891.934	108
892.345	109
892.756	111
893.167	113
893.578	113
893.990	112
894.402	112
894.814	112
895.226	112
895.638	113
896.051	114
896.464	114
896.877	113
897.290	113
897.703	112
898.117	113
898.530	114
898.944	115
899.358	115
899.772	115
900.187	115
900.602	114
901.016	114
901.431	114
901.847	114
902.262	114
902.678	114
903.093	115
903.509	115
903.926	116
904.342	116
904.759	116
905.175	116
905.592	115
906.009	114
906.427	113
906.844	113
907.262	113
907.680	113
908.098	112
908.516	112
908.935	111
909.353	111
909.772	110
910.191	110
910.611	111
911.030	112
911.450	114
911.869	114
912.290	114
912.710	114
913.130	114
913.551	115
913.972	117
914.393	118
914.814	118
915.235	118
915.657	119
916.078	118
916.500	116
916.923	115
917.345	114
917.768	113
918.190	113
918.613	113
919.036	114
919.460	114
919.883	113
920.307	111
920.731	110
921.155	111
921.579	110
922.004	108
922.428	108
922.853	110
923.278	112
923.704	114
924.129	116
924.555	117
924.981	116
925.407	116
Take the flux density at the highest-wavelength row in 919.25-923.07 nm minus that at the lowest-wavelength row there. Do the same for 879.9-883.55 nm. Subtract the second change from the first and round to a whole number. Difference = -3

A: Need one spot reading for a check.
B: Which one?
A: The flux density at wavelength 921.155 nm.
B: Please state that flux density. 111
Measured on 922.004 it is 108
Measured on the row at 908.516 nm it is 112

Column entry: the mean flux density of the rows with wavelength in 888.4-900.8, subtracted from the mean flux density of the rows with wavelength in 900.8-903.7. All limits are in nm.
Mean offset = 1.2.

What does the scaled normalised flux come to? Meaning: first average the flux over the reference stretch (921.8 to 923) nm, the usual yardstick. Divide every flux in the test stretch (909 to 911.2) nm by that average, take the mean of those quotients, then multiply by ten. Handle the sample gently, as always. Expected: 10.20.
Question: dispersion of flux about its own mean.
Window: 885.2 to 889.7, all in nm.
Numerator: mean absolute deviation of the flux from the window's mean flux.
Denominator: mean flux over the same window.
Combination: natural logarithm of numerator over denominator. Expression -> -5.77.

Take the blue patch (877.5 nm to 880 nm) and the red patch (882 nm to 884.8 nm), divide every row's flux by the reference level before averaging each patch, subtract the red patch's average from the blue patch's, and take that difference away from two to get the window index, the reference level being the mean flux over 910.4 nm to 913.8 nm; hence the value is 1.97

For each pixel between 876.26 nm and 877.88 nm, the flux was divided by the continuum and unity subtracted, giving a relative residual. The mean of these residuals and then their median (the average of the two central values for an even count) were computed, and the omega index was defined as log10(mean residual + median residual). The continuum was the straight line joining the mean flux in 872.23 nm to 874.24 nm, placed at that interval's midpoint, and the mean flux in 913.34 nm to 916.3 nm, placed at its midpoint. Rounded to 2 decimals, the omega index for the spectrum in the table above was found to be -1.36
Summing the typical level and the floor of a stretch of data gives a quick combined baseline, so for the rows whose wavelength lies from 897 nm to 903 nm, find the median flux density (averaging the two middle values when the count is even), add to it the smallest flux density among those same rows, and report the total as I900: 226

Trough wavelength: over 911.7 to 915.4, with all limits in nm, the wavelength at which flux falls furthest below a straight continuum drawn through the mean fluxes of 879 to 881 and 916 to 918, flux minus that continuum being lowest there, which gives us 911.869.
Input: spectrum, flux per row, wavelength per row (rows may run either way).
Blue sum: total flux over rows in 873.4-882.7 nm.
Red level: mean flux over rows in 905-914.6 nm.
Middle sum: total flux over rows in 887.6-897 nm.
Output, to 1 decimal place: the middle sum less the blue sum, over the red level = -0.9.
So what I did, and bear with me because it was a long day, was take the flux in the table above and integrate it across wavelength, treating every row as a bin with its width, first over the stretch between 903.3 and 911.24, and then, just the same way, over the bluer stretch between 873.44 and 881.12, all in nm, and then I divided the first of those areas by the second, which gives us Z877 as 1.00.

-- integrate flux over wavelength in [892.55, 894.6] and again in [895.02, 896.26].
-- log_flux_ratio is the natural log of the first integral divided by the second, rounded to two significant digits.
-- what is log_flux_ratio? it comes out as 0.50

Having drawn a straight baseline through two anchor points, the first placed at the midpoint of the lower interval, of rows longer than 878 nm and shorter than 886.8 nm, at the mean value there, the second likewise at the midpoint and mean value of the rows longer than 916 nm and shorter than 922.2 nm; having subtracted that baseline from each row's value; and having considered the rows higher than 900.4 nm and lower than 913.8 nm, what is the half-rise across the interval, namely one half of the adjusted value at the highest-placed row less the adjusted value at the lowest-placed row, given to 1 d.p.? 1.1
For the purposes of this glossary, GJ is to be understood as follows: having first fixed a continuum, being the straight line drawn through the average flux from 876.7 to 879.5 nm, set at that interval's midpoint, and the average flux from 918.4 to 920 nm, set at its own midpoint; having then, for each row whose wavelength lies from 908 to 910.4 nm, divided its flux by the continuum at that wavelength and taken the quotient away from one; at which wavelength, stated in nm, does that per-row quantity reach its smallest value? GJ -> 908.516 nm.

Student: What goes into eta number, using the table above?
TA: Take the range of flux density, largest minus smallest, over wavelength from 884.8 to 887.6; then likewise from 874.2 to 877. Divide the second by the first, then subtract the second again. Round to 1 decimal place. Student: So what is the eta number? -1.0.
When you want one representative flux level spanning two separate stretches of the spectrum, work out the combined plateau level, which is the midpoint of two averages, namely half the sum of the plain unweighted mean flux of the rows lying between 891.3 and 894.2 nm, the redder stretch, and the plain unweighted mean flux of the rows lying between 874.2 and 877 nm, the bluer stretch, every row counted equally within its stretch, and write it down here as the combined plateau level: 114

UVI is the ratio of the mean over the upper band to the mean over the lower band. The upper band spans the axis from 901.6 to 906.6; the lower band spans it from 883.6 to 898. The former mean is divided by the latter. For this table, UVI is 1.01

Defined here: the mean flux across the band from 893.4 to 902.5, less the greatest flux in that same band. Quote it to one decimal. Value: -1.5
